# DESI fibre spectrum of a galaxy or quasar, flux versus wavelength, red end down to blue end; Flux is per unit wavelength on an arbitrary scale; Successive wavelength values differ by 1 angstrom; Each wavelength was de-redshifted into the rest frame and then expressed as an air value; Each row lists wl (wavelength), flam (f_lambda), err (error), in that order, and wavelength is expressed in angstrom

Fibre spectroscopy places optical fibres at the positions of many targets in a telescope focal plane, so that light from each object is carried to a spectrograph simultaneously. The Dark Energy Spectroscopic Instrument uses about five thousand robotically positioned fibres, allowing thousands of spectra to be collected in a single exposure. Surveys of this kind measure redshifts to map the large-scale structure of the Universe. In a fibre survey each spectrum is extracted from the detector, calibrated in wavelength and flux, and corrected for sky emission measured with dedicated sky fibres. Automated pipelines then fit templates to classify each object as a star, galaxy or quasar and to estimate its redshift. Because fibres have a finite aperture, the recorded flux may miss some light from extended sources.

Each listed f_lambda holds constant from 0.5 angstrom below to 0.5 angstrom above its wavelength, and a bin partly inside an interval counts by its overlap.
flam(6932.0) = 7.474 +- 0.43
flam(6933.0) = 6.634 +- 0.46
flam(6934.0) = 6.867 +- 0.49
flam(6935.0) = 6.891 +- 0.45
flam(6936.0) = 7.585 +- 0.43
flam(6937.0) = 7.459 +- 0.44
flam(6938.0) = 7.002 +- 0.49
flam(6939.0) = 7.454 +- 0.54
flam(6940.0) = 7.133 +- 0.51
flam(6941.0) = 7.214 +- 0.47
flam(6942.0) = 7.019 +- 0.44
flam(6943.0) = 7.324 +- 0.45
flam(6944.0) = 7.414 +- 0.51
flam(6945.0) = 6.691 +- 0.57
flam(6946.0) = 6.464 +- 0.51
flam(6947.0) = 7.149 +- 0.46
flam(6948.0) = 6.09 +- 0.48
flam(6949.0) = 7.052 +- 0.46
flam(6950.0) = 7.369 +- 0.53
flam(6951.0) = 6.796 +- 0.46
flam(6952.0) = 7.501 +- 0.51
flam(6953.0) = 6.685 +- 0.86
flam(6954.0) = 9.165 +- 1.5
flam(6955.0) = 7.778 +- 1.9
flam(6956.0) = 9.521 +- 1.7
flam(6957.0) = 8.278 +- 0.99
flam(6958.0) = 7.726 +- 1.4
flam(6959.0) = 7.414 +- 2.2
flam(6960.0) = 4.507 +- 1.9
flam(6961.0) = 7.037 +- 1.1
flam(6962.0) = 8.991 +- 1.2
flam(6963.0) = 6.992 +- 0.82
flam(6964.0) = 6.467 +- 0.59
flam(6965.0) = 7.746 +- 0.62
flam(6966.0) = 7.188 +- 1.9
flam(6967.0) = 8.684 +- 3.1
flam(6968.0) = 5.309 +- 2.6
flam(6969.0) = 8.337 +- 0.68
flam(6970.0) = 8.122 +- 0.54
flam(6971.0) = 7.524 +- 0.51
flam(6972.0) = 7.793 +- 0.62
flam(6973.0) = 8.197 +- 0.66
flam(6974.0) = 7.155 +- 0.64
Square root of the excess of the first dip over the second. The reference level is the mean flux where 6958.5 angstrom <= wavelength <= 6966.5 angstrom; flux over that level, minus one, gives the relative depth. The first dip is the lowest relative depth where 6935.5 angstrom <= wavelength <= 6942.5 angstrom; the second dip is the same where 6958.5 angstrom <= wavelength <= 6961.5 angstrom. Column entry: 0.60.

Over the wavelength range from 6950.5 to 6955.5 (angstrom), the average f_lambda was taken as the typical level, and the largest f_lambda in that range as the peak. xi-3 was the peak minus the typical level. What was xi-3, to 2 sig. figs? 1.6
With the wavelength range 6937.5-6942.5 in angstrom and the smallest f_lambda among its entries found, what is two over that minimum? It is 0.29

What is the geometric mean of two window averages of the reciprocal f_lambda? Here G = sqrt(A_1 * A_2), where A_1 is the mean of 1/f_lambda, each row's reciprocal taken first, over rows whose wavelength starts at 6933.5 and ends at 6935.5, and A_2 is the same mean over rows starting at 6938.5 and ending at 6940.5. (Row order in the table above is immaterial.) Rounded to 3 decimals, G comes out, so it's 0.141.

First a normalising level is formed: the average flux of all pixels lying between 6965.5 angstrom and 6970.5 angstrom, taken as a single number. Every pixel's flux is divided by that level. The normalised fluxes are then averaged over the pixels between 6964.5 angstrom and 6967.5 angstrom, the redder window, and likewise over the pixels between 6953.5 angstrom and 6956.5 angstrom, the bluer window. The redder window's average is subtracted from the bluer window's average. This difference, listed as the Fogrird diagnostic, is 0.13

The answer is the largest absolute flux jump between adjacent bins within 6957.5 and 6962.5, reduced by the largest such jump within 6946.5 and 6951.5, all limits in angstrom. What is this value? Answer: 1.8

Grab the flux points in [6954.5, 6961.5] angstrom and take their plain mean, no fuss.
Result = 7.47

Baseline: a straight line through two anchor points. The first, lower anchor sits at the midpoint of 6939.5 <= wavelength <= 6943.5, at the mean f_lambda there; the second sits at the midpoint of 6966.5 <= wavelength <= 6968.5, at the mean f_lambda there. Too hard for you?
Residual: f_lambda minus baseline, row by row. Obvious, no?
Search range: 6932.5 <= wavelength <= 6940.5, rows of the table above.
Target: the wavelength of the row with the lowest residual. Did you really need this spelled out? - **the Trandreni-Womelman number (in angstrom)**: 6933.0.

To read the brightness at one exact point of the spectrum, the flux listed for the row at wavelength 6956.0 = 9.521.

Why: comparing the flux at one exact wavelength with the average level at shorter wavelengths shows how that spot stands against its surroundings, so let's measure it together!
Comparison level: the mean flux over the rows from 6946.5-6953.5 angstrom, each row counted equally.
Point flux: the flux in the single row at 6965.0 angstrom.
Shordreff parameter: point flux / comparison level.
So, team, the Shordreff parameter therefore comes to 1.11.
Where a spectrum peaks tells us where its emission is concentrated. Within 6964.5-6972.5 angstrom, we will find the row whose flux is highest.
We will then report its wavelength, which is 6967.0 angstrom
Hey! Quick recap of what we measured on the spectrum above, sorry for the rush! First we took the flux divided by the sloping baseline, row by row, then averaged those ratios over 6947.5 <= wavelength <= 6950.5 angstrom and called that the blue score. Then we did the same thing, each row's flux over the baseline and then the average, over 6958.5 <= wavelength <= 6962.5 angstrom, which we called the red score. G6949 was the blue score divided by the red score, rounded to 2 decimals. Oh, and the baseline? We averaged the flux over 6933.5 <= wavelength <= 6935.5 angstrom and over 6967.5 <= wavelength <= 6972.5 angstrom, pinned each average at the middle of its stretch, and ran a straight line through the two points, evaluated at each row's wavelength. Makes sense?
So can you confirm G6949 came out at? 1.00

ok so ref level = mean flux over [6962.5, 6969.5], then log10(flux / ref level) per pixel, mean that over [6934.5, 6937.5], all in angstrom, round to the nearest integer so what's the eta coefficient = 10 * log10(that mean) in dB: -25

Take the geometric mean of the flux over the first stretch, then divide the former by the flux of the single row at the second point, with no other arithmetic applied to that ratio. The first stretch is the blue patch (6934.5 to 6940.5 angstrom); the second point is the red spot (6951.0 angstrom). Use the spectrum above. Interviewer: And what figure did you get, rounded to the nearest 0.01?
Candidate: 1.07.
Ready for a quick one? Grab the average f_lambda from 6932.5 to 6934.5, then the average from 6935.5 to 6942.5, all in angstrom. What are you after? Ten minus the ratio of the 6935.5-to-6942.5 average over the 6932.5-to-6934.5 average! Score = 8.92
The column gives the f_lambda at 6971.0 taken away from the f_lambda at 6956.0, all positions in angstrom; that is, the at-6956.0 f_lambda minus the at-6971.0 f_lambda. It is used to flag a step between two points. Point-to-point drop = 2.0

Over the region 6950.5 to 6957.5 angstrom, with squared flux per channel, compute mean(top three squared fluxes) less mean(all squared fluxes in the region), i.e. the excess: 17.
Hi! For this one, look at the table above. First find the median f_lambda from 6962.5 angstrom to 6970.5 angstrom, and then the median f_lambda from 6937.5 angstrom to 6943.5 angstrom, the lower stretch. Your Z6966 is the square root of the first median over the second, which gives 1.02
